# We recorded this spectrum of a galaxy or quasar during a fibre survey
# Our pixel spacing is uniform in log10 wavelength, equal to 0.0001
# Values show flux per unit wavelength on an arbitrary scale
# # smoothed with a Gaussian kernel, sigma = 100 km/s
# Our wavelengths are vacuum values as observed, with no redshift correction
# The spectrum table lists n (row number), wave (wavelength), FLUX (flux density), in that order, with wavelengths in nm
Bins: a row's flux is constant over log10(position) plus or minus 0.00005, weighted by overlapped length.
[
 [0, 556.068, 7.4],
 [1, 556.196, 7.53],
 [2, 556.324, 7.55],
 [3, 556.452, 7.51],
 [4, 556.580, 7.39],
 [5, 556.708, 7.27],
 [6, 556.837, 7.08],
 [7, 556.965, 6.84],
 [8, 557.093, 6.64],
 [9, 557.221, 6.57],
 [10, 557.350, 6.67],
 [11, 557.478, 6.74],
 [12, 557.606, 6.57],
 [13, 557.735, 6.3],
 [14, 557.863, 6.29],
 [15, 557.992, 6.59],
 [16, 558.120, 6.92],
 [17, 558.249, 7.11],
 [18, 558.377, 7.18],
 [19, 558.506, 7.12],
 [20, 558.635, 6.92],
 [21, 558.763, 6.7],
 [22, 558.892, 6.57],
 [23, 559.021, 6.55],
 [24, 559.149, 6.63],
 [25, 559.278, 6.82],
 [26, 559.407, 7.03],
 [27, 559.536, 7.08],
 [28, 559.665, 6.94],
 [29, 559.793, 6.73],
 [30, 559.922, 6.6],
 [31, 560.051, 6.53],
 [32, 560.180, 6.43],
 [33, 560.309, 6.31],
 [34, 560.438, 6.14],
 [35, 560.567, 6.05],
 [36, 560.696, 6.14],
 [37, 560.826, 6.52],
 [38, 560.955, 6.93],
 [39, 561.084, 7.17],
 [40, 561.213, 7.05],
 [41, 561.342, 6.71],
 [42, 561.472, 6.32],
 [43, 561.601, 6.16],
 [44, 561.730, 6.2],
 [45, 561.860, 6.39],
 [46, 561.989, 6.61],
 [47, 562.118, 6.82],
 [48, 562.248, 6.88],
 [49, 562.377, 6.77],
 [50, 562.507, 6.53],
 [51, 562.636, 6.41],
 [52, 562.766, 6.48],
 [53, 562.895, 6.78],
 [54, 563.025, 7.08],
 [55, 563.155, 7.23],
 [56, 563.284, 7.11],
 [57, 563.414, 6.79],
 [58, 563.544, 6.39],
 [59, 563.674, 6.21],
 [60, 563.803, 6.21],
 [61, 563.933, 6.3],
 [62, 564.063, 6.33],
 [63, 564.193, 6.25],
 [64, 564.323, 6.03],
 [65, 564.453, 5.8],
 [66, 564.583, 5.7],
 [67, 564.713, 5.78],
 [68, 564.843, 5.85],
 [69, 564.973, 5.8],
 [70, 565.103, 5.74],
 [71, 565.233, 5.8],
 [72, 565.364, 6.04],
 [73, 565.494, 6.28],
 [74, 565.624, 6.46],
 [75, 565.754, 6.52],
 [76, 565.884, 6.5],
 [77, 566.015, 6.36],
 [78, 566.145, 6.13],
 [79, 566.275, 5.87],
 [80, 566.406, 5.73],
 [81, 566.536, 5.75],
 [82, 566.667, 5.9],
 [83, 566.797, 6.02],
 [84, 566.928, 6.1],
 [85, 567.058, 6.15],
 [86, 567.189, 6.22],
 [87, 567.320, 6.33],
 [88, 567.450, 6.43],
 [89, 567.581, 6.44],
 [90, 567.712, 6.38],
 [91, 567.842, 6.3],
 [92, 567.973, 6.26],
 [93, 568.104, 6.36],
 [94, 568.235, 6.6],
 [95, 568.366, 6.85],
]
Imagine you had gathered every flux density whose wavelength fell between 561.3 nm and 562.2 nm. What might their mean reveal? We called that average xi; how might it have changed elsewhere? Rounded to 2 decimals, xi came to 6.46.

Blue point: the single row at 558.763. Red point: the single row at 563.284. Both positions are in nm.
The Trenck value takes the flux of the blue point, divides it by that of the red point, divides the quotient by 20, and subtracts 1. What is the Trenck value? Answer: -0.953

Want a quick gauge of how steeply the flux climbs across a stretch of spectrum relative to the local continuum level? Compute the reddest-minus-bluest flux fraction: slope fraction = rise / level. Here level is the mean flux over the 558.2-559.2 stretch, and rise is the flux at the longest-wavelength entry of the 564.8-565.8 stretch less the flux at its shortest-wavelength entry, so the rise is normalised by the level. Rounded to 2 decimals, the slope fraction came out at 0.10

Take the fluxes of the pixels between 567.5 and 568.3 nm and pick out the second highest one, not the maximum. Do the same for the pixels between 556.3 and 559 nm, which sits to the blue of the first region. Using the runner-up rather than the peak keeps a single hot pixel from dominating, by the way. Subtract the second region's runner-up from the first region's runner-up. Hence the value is -1.07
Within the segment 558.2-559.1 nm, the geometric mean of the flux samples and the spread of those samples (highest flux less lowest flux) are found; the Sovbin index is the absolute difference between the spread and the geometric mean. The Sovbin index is 6.2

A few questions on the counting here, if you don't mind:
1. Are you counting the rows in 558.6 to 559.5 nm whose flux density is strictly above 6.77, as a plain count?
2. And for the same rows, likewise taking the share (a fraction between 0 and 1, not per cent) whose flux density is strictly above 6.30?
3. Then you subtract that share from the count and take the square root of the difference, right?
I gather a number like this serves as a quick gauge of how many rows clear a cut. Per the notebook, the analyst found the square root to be 1.4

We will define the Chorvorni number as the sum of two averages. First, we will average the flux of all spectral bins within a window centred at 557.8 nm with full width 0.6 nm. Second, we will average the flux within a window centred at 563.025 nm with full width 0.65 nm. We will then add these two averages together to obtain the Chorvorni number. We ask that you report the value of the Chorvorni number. 13.4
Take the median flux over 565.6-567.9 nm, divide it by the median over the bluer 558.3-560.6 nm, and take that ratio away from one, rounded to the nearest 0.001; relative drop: 0.061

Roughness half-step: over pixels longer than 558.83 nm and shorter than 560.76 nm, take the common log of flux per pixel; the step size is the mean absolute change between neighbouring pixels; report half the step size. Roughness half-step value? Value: 0.0039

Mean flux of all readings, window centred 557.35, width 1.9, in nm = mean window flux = 6.83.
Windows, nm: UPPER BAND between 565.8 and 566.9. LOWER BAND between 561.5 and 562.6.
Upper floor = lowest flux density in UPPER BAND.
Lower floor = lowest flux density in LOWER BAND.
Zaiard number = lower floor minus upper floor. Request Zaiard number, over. 0.43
